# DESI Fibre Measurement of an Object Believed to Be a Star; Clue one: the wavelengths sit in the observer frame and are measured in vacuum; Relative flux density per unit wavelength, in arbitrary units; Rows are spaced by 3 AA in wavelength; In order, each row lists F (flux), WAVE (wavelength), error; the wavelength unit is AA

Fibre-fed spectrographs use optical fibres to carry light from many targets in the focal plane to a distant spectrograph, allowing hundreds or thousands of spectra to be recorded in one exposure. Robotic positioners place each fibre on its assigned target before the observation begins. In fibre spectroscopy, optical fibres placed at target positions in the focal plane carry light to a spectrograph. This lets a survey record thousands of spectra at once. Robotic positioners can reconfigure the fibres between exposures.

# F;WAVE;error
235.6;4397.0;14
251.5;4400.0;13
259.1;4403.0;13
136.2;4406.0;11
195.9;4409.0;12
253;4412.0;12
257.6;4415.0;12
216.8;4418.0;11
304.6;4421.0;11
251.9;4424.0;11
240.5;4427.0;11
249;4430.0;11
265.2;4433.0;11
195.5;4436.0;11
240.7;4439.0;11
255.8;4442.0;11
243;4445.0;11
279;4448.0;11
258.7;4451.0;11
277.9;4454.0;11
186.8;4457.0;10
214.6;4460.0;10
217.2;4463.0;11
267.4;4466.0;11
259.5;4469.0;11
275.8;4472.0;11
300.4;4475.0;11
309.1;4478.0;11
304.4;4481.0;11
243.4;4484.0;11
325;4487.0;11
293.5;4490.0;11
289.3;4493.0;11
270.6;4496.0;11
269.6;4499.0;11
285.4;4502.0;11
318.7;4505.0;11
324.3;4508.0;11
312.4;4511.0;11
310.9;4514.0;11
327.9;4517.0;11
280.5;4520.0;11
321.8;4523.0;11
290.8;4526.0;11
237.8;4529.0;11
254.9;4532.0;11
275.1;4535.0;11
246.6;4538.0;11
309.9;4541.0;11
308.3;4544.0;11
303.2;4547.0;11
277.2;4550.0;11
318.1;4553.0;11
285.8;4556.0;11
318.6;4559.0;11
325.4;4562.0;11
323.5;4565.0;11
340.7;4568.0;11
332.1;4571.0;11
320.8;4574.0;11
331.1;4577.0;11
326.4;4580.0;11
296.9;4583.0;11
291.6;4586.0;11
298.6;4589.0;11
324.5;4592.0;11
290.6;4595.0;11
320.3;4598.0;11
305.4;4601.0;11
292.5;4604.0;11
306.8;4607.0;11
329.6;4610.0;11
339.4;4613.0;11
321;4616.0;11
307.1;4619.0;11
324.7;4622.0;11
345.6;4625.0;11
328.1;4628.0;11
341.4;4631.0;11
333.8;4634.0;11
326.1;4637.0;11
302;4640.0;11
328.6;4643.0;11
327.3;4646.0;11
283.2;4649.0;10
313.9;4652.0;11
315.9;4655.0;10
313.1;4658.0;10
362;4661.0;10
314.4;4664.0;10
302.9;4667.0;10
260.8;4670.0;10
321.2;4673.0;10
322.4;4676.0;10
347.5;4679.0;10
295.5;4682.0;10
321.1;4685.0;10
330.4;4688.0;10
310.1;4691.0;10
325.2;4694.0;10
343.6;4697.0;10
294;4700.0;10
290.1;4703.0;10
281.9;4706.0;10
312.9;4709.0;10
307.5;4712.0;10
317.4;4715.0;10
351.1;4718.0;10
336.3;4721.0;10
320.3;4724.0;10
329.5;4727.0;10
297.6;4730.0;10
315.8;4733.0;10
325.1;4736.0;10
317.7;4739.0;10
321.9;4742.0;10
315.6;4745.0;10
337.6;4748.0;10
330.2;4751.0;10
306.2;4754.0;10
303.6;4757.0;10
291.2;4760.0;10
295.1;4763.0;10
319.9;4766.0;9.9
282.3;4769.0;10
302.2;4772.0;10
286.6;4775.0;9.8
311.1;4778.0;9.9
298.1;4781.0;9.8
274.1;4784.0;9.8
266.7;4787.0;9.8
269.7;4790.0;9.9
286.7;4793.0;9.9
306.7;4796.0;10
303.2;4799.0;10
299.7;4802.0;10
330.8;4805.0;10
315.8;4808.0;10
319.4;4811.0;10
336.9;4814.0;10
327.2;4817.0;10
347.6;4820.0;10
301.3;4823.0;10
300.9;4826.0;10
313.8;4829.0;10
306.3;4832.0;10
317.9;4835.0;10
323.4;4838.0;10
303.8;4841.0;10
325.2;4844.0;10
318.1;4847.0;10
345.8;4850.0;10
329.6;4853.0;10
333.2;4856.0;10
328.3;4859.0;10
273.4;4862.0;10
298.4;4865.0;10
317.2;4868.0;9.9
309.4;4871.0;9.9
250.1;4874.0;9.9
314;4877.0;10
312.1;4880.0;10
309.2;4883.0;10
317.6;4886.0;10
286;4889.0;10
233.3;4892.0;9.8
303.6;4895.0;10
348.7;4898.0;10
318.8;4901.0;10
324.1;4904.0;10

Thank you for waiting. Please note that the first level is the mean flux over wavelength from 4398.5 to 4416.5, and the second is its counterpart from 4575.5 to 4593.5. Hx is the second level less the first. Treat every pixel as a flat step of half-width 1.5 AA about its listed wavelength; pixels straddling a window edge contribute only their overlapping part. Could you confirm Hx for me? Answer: 86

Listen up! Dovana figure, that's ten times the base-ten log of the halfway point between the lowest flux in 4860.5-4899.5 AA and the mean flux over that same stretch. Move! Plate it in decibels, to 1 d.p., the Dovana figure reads 24.2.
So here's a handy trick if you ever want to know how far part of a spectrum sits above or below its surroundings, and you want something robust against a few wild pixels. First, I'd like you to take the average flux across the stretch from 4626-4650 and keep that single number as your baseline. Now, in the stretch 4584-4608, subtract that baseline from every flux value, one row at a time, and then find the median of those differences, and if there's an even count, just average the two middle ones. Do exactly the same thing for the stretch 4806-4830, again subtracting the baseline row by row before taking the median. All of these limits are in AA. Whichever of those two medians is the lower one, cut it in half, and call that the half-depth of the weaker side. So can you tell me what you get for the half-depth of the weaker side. -10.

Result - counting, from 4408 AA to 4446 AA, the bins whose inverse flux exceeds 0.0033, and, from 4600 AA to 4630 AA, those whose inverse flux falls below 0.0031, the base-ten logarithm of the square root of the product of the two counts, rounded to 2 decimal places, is 0.89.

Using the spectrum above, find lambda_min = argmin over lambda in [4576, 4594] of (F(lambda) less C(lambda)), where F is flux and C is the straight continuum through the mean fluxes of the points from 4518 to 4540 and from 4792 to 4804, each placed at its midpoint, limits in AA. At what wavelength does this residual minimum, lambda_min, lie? 4586.0 AA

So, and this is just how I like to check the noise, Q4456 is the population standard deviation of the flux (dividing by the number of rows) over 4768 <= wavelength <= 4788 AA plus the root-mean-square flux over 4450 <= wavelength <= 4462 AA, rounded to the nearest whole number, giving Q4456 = 252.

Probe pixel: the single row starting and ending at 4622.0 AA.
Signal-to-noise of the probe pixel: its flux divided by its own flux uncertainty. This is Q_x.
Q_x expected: 30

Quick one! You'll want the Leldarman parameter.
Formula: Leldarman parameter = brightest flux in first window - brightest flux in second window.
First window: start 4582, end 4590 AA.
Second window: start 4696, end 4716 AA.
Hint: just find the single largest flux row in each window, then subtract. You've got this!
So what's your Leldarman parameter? -45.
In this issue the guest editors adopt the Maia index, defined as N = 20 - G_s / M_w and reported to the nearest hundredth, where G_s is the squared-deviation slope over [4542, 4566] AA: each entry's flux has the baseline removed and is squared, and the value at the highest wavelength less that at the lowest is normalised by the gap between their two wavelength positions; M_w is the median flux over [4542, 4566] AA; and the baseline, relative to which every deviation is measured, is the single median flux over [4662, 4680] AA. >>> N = 20.01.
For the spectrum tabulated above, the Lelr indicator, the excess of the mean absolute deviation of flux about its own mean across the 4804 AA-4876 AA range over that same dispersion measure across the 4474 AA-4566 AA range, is -6.5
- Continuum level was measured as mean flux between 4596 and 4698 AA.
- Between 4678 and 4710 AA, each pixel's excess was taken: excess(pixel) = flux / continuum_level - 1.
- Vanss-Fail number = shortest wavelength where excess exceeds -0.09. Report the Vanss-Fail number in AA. 4679.0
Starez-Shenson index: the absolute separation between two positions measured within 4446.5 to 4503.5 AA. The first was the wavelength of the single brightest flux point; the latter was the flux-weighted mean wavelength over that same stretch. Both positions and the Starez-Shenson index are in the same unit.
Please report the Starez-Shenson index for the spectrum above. 11.1 AA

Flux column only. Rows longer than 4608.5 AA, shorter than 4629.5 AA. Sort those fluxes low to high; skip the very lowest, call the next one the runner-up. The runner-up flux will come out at 321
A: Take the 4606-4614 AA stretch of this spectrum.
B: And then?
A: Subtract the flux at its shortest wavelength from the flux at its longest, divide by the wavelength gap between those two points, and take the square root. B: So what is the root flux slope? 2.3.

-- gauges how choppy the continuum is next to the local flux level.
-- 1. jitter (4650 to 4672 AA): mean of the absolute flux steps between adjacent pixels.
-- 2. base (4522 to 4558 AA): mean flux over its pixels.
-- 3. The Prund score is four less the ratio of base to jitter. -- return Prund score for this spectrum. -7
